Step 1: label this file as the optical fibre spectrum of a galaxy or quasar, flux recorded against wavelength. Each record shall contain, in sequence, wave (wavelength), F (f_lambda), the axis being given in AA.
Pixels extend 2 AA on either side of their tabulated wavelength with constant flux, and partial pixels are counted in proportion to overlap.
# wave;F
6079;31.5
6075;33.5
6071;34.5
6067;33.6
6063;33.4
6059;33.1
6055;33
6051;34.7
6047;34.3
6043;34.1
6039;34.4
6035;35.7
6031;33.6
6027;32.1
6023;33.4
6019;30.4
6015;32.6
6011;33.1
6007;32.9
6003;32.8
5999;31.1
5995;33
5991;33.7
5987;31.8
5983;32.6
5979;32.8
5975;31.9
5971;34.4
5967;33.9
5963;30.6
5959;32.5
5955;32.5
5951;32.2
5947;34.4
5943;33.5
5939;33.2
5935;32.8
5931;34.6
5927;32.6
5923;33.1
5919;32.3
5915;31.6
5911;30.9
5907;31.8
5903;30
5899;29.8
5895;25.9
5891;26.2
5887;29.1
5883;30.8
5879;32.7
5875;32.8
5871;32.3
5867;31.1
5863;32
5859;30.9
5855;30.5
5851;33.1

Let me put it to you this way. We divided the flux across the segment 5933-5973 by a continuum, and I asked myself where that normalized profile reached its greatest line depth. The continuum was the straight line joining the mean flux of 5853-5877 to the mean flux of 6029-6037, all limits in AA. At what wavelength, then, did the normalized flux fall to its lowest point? 5963 AA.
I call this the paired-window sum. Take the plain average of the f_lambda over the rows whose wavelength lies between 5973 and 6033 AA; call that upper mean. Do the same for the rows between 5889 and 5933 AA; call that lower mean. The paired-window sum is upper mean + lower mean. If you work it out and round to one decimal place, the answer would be 63.3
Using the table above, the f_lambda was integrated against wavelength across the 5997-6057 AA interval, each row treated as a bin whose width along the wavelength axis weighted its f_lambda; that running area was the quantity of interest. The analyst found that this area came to 1993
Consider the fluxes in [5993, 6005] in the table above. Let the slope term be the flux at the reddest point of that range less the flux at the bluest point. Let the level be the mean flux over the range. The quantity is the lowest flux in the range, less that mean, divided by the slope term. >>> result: 6.0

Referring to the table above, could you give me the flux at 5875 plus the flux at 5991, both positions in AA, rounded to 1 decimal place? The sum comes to 66.5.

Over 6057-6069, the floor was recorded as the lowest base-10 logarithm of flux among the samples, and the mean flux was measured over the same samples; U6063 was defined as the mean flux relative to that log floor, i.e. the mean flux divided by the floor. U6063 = 22.0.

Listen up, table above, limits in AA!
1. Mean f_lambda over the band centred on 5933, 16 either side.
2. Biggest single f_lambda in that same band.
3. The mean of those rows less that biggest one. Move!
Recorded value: -1.3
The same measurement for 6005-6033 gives -1.0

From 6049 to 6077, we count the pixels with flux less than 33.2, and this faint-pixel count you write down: 2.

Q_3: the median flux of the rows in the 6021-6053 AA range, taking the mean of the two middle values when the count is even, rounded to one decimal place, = 34.2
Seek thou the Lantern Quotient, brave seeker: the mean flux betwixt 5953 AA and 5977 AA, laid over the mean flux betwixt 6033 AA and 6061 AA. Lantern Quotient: 0.95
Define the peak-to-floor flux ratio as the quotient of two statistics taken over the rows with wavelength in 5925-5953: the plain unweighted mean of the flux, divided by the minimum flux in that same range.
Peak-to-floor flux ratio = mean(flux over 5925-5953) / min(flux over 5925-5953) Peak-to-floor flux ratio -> 1.04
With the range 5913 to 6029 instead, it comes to 1.08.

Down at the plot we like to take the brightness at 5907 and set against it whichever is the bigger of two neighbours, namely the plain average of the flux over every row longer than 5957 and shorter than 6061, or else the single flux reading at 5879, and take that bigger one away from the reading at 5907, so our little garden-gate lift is -1.2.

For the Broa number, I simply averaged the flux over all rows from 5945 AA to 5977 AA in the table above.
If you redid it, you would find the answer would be 32.80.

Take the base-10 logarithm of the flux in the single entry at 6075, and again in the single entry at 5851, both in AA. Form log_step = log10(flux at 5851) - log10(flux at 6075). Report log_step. -0.01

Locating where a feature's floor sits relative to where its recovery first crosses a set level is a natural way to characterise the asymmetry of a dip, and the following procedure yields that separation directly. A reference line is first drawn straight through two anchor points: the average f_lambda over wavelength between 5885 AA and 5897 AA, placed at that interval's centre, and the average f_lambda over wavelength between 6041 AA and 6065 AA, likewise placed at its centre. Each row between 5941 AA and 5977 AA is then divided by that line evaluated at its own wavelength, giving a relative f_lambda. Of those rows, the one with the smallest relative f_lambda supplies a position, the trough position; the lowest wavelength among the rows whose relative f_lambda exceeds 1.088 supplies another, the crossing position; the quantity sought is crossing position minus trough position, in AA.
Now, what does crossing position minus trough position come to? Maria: -20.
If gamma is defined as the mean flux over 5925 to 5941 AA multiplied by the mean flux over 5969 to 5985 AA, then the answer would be 1096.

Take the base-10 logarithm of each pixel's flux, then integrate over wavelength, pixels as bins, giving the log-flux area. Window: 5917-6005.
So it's 133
